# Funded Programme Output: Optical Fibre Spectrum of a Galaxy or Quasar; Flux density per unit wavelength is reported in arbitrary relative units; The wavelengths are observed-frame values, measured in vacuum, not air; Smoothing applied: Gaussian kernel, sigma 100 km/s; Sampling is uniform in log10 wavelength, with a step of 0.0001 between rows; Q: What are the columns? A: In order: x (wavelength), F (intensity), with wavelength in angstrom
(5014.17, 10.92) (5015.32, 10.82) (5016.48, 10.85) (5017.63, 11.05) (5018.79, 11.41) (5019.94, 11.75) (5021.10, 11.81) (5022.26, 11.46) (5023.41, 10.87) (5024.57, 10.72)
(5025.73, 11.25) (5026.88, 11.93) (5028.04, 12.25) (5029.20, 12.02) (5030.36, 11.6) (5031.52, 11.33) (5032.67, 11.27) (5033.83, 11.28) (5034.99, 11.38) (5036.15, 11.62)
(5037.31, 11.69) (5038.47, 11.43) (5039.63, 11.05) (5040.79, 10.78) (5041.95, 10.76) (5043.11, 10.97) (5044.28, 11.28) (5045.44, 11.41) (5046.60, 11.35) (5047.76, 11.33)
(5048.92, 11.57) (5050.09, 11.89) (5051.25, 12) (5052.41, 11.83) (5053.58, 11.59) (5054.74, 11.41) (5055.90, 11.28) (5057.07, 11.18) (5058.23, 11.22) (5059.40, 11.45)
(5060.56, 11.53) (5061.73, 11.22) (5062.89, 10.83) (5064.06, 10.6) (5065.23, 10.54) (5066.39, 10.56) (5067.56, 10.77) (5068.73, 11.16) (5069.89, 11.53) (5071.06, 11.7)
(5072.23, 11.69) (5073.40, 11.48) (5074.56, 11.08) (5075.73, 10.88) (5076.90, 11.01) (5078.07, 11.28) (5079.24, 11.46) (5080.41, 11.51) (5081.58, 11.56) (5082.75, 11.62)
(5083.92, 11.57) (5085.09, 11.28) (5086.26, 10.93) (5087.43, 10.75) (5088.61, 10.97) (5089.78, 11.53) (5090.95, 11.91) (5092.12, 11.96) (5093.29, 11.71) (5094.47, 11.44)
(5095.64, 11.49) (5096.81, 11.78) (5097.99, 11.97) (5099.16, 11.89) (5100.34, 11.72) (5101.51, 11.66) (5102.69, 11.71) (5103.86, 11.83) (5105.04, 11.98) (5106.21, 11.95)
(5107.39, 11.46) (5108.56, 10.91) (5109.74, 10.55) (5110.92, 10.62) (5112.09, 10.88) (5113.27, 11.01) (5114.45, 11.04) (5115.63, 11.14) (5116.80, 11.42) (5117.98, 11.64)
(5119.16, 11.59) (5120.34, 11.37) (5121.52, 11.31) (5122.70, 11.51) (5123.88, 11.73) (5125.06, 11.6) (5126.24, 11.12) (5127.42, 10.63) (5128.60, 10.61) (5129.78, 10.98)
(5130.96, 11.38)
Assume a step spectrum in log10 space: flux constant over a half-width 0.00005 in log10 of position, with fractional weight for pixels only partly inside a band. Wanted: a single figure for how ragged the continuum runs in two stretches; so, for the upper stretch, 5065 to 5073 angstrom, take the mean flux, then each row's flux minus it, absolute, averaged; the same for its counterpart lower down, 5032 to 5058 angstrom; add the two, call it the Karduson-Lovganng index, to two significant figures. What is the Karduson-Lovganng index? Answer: 0.68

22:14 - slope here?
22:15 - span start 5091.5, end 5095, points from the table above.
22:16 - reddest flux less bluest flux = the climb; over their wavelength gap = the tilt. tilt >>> -0.2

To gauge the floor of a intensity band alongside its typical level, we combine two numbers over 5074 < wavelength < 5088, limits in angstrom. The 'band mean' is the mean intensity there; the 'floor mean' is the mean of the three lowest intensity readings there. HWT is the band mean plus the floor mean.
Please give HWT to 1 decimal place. 22.1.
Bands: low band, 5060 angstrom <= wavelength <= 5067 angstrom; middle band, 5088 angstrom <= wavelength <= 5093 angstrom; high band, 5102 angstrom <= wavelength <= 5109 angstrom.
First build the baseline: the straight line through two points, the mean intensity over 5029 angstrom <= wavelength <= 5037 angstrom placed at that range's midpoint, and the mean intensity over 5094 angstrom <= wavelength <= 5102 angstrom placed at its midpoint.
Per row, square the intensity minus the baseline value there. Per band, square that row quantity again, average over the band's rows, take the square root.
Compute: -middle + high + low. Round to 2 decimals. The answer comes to 0.83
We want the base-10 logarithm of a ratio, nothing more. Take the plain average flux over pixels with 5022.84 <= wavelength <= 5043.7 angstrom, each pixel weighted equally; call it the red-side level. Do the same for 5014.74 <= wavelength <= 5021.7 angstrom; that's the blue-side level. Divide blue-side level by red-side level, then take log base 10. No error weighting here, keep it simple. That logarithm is -0.002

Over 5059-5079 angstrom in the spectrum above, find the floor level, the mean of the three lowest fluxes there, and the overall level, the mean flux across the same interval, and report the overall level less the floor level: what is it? 0.57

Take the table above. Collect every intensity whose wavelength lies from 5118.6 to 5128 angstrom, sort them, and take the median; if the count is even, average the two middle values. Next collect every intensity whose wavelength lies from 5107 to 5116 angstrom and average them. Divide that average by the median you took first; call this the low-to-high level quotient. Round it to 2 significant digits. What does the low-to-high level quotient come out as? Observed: 0.96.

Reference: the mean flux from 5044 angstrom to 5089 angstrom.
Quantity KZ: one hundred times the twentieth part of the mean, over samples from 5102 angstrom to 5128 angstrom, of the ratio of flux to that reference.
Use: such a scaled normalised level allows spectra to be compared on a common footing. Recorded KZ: 5.01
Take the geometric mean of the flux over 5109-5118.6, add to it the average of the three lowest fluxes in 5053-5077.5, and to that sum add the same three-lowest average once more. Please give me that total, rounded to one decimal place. 32.2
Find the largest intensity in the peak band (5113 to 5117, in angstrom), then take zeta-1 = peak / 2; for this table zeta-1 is 5.71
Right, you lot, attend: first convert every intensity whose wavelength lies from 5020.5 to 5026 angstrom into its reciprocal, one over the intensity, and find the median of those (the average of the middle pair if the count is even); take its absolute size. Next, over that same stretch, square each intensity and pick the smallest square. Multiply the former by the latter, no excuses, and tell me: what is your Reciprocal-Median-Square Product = 10.2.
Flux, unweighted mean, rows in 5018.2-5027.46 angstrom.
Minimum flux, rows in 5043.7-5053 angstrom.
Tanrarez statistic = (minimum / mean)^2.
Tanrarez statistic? 0.98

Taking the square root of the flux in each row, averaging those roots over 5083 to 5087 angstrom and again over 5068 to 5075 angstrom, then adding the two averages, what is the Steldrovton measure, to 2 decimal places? 6.74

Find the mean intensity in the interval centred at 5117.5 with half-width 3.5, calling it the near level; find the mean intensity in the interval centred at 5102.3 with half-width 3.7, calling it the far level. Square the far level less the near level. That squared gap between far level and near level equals 0.19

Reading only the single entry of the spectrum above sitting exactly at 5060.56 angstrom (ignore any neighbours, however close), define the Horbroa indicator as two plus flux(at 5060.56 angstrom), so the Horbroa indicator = 13.5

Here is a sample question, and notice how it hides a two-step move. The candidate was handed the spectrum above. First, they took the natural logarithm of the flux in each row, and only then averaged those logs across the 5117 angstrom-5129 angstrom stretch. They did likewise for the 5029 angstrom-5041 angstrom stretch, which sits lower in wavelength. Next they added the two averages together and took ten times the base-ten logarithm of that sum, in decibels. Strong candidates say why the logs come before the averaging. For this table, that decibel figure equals 6.87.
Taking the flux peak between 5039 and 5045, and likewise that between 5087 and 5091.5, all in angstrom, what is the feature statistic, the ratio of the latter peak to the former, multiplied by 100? 106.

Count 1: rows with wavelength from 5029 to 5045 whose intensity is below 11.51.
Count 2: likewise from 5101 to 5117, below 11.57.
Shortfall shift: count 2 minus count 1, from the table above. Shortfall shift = -1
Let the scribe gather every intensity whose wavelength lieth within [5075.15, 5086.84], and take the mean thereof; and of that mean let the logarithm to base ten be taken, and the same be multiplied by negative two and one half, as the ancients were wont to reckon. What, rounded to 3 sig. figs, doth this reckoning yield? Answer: -2.63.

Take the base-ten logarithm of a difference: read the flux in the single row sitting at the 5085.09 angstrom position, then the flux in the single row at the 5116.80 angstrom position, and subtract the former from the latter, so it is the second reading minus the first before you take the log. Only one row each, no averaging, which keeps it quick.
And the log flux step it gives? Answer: -0.85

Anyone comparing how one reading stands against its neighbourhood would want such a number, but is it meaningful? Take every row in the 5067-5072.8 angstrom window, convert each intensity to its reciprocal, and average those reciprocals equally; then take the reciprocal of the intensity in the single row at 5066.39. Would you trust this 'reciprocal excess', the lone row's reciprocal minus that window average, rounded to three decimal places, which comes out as 0.007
